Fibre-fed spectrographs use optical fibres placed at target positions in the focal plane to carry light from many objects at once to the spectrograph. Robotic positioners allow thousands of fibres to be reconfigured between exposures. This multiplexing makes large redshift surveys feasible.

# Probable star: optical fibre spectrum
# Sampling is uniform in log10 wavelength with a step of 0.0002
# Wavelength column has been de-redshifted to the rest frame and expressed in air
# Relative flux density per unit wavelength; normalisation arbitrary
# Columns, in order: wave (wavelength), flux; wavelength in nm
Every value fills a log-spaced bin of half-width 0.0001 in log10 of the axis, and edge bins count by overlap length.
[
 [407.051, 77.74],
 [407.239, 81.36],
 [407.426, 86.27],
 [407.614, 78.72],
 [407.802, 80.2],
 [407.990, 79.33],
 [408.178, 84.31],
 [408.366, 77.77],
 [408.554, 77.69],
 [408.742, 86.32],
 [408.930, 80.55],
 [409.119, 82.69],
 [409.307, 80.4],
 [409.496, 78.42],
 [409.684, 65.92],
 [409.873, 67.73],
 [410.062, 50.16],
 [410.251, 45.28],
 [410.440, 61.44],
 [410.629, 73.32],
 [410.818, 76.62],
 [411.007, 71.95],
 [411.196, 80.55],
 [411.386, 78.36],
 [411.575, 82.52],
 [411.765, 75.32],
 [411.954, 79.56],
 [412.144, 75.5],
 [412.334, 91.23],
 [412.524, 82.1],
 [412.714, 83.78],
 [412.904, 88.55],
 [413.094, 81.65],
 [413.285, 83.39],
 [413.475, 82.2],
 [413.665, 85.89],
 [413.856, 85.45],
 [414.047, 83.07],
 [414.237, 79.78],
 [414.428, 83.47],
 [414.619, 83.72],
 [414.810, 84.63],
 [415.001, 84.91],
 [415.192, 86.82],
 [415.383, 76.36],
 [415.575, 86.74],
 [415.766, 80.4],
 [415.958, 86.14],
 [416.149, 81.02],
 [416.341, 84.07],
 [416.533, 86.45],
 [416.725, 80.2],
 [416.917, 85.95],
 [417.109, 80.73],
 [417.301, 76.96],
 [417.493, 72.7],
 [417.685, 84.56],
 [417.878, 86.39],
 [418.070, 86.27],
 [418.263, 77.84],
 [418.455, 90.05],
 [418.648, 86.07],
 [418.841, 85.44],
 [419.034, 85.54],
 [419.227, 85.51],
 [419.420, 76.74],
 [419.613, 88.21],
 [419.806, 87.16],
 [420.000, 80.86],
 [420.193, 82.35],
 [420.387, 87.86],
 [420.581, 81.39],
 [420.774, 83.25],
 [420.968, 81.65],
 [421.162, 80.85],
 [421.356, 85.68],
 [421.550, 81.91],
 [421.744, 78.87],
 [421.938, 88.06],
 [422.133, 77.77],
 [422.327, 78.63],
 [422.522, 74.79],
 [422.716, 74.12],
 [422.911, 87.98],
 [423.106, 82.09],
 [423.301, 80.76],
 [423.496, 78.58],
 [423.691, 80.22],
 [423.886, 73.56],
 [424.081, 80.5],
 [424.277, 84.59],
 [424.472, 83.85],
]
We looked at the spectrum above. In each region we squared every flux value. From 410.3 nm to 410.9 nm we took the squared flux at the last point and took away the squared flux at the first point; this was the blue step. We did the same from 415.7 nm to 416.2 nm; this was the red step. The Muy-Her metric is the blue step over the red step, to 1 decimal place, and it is 20.9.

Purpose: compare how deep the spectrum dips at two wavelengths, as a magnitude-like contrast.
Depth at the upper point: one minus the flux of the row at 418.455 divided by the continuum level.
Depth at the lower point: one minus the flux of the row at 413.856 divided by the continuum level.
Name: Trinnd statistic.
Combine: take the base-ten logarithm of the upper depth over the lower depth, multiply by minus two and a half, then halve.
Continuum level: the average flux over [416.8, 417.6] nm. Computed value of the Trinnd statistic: -0.30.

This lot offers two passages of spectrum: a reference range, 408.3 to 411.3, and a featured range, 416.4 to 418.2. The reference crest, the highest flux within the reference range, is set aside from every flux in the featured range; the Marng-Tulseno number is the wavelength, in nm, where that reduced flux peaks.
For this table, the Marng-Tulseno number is 416.533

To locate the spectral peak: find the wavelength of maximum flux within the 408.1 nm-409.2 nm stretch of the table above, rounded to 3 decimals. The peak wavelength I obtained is 408.742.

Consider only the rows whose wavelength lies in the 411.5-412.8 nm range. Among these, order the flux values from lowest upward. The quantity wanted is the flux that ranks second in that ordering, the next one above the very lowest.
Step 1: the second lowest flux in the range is 75.5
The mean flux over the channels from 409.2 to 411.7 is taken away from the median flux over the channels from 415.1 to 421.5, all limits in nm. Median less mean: 14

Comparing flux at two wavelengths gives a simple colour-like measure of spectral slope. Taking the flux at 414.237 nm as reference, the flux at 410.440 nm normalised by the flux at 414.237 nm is 0.77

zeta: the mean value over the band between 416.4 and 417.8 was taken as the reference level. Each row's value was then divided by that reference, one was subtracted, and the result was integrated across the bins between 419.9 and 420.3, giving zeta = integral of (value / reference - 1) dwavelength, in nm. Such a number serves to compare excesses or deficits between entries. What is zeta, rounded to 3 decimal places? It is 0.003 nm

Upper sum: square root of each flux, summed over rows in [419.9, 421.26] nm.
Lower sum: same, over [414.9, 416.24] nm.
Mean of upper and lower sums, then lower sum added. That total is 128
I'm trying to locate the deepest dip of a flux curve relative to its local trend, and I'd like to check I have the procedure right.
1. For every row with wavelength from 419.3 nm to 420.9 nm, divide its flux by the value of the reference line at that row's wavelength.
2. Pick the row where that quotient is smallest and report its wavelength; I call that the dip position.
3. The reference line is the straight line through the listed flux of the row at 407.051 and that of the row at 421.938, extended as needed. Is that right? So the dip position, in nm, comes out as 419.420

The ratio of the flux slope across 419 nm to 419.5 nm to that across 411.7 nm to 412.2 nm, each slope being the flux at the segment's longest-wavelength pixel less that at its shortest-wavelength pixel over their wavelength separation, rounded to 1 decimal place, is -48.0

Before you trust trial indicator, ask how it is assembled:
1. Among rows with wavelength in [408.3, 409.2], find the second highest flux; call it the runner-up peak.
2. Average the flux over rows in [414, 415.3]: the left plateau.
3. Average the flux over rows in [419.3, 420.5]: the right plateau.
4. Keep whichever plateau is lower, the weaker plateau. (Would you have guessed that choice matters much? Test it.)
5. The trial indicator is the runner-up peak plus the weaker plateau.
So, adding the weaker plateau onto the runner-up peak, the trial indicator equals 166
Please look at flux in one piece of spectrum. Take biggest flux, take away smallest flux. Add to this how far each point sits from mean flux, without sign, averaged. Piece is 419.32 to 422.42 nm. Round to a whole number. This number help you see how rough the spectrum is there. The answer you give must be 15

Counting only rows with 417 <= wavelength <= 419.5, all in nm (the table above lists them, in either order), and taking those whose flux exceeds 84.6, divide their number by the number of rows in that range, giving 0.54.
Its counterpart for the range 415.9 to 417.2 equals 0.43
